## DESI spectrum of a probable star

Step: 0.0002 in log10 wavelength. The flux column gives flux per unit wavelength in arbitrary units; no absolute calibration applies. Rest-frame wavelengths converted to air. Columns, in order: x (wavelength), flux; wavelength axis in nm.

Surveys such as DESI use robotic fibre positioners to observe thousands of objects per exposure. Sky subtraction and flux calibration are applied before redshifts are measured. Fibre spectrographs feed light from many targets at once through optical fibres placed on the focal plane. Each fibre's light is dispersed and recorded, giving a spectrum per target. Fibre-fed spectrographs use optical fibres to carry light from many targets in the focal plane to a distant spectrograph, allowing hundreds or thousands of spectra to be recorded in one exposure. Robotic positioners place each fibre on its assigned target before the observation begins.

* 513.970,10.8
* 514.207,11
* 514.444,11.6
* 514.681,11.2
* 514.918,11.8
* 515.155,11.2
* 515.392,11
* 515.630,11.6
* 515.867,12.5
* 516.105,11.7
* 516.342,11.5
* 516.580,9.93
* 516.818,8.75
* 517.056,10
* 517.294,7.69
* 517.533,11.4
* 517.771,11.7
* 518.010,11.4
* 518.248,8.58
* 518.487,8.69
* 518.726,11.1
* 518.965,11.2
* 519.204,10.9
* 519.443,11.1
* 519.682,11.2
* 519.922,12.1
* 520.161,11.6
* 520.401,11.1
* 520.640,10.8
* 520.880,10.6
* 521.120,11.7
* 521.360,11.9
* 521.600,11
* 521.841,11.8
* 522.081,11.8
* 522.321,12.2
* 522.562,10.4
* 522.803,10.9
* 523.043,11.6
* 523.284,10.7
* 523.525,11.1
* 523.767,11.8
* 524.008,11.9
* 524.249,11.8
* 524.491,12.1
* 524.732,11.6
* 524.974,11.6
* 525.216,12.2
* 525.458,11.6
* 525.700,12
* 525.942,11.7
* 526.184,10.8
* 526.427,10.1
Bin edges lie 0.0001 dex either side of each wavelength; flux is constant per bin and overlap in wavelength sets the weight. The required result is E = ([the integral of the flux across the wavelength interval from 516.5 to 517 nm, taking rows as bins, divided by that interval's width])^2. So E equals 88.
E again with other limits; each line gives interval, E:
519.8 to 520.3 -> 139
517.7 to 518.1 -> 133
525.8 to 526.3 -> 128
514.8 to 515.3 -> 132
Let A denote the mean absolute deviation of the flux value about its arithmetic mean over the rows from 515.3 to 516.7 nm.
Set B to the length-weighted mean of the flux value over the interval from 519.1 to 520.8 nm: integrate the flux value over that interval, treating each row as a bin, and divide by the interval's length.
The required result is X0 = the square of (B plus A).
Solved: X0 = 140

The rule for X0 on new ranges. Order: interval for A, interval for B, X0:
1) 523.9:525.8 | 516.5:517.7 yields 97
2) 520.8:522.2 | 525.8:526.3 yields 138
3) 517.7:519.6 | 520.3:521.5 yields 149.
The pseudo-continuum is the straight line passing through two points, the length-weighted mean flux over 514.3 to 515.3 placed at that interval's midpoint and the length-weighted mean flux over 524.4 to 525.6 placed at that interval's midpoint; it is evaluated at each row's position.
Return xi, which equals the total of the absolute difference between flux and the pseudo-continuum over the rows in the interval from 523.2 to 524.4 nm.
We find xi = 1.9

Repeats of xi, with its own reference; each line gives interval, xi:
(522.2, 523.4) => 3.8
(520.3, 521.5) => 2.7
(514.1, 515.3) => 1.4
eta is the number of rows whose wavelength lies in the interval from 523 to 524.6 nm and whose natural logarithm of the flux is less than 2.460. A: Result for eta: 3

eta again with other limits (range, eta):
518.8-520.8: 7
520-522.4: 6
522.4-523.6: 5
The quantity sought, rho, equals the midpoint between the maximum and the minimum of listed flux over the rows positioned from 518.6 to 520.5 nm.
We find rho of 11.5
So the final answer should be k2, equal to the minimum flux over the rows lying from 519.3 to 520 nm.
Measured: 11.1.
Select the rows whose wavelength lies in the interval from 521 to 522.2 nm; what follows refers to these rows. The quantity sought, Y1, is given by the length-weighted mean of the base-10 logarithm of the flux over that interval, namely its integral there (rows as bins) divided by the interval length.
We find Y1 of 1.07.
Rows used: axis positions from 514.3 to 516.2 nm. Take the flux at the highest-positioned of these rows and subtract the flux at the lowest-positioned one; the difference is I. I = 0.10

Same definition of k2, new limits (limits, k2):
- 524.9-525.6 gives 11.6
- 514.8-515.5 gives 11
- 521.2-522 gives 11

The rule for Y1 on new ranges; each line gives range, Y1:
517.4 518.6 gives 1.01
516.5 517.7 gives 0.98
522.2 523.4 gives 1.05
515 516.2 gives 1.06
